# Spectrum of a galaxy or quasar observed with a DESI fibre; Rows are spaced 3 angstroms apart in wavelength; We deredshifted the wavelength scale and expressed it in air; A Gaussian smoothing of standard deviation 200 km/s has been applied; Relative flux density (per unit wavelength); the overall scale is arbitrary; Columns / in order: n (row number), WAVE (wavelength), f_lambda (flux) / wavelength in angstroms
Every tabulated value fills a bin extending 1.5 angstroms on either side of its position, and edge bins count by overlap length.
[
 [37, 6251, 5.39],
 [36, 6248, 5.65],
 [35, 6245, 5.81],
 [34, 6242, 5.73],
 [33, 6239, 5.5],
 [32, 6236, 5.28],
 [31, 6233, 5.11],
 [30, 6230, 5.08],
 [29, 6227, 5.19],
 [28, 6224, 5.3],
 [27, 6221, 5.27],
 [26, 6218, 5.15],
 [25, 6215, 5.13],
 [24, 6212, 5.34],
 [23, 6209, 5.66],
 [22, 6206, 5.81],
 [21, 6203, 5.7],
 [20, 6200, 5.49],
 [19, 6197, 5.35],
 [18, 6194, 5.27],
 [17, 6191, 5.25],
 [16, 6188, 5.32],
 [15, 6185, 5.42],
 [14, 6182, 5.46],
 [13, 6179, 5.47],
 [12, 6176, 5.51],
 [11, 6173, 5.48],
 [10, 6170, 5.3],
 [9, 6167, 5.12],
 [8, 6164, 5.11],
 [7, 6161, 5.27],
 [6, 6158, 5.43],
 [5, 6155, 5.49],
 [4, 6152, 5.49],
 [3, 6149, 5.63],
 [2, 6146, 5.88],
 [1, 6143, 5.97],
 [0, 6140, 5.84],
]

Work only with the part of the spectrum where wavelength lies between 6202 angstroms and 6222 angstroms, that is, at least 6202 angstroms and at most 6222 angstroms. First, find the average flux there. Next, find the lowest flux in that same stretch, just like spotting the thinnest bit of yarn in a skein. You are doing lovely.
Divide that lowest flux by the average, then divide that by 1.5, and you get 0.629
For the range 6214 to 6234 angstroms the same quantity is 0.654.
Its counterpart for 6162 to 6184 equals 0.637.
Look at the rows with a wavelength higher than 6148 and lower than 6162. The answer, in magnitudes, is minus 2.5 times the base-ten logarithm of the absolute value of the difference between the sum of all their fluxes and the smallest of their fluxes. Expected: -3.36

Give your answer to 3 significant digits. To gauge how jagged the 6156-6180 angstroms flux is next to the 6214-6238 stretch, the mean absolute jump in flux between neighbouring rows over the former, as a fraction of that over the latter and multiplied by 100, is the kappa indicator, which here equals 129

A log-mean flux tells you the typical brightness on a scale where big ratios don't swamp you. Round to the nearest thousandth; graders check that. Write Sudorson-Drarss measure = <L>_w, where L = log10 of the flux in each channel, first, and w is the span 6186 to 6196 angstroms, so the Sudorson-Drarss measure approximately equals 0.723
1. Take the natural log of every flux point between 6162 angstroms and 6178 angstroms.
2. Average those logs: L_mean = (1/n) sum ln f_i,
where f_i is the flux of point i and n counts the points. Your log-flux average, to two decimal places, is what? 1.67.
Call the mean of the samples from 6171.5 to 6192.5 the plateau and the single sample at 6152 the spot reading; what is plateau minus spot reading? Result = -0.07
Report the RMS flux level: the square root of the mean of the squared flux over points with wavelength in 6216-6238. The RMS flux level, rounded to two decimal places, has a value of 5.20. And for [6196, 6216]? 5.50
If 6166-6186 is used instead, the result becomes 5.40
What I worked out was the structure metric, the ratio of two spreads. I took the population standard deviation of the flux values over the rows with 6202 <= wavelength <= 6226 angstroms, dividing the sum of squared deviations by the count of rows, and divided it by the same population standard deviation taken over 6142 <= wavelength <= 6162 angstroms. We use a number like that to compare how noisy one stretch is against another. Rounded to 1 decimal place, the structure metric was 1.1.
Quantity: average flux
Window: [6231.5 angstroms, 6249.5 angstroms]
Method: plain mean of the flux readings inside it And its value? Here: 5.51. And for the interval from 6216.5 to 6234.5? 5.18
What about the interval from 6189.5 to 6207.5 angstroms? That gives 5.48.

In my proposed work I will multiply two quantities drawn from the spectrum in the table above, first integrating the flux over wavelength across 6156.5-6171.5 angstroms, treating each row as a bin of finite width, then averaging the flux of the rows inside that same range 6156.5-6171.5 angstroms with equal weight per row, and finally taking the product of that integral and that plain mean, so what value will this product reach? 413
